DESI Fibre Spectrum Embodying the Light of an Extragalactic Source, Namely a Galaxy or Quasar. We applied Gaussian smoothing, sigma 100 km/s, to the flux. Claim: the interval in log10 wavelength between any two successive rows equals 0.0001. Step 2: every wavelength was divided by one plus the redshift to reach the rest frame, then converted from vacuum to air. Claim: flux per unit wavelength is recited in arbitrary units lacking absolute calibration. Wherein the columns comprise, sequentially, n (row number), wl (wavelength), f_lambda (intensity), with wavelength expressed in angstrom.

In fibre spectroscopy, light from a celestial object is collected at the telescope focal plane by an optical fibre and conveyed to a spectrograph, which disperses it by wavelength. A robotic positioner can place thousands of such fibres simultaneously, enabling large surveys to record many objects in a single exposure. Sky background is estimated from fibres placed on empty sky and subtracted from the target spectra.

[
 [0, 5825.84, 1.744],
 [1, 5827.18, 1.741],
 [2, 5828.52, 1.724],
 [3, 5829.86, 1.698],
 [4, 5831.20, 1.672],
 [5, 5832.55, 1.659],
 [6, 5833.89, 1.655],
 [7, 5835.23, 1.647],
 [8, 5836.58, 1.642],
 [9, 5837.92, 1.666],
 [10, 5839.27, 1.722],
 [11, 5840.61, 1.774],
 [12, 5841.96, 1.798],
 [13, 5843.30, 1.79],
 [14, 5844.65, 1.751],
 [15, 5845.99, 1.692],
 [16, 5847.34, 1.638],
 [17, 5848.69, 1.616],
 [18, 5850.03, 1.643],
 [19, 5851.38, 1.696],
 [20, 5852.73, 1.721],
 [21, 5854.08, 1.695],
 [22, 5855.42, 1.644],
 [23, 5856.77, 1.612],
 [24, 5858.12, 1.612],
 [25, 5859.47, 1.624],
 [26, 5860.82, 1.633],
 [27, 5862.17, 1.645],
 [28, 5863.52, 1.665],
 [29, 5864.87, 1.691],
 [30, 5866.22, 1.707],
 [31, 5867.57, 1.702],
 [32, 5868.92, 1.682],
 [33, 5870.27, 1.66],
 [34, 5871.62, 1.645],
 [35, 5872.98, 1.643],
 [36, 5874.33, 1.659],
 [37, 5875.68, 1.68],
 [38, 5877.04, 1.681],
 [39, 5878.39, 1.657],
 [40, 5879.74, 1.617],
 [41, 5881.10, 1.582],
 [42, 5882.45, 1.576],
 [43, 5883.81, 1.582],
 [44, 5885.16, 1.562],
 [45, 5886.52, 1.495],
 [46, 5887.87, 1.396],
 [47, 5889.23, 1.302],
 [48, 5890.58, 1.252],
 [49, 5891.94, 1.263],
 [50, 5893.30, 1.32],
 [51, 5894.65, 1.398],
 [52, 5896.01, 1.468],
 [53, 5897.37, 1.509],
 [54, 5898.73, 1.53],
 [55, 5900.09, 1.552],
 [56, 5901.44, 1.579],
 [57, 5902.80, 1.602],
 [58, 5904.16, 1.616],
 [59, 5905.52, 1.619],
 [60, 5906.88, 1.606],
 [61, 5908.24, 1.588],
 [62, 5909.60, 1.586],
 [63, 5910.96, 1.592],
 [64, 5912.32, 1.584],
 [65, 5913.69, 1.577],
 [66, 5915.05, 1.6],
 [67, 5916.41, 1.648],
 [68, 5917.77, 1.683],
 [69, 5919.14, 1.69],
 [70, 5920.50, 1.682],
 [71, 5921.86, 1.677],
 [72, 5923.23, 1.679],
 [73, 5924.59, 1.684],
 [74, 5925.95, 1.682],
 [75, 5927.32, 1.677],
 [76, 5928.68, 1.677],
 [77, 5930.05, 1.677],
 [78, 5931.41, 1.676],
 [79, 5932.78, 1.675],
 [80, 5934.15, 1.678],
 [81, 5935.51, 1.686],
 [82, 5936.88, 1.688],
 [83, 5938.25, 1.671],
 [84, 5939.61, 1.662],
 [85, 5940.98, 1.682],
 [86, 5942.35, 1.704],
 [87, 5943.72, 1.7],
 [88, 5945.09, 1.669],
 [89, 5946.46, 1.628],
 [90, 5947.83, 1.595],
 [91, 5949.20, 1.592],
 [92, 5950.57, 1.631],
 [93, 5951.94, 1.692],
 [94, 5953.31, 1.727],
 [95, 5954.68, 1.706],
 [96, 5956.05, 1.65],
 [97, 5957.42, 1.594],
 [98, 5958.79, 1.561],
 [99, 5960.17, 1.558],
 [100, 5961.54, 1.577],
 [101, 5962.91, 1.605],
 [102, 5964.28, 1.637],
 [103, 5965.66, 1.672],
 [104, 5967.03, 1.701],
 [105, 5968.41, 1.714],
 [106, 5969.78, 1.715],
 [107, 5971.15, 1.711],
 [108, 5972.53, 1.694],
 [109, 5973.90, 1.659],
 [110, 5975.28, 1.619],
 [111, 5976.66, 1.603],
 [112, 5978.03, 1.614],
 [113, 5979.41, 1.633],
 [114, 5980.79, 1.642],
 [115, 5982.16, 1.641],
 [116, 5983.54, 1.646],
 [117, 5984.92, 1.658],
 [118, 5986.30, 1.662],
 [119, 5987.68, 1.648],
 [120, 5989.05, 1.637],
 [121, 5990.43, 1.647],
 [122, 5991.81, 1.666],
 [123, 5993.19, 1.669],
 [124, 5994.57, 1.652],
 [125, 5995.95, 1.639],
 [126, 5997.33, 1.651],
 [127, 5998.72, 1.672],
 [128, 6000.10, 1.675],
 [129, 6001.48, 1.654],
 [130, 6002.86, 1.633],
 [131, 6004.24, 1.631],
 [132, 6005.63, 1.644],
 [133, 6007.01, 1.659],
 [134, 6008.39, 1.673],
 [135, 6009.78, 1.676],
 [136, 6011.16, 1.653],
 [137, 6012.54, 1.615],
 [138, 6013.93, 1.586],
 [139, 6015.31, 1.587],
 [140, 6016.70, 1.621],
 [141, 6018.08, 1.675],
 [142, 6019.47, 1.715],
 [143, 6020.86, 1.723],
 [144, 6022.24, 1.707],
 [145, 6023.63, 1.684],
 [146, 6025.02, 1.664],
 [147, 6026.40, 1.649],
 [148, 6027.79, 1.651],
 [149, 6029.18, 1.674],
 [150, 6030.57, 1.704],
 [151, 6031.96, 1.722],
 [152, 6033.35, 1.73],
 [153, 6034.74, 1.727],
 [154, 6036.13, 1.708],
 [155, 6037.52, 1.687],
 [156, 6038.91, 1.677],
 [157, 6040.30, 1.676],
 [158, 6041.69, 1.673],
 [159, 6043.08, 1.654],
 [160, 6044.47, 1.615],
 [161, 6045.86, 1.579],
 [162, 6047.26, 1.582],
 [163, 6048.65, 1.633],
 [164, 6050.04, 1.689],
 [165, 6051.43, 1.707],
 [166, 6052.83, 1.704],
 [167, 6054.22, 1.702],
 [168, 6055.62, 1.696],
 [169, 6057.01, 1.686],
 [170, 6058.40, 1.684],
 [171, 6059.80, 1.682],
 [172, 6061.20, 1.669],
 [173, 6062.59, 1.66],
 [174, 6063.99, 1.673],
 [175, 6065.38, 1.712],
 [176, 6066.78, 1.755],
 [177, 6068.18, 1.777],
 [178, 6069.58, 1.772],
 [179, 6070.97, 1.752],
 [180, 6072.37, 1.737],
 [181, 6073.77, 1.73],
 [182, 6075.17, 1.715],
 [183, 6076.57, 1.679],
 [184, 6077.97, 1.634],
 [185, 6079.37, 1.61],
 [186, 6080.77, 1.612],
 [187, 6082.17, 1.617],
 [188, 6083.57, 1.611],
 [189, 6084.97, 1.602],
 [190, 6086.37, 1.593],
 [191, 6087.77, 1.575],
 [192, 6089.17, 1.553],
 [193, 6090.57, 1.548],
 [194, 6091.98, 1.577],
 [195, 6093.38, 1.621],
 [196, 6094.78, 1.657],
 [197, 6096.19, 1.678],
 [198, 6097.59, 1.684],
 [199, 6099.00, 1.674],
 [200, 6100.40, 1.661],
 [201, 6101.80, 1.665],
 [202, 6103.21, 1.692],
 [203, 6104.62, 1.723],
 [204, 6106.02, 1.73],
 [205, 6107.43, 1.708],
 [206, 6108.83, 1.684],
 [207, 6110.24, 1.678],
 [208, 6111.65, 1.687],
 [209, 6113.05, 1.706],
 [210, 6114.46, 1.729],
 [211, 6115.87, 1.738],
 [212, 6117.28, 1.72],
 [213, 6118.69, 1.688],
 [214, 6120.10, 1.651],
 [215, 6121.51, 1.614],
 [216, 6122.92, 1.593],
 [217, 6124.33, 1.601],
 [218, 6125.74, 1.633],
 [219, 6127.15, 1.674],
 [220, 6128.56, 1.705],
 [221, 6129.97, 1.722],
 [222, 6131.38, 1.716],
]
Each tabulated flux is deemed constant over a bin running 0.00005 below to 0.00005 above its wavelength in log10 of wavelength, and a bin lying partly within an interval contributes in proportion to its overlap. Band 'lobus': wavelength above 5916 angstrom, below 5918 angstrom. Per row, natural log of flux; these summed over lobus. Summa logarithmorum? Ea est 1.02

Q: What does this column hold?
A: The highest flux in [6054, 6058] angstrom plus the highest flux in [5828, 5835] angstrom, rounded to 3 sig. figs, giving 3.43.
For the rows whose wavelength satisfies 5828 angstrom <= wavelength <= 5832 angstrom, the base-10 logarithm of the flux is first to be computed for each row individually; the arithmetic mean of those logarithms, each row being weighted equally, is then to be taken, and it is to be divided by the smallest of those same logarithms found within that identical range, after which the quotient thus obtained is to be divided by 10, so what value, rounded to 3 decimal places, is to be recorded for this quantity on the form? 0.103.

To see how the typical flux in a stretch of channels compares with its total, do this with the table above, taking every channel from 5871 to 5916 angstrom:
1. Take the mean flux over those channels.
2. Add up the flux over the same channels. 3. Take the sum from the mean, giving -49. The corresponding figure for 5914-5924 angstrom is -10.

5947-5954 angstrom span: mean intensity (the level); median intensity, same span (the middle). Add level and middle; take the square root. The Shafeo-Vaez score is 1.81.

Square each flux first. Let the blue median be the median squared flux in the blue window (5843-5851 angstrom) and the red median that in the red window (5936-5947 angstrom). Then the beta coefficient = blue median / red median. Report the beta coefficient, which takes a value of 0.99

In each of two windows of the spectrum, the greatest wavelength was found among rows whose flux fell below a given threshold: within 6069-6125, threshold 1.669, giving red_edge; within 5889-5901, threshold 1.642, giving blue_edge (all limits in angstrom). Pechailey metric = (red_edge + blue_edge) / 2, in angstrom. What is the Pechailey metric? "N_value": 6012.2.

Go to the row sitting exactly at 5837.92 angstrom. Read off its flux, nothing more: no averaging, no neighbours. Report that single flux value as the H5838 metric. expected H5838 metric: 1.666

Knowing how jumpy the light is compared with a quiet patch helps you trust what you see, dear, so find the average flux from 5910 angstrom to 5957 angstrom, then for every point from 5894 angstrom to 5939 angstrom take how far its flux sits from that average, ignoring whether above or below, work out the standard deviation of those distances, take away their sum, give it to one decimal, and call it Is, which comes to -1.8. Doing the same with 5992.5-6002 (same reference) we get -0.1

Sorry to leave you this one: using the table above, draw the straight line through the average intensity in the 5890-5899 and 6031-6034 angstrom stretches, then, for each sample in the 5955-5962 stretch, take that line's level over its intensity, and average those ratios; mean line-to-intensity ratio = 0.97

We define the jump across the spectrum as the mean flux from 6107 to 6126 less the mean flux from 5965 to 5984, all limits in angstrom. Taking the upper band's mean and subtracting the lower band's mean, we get 0.012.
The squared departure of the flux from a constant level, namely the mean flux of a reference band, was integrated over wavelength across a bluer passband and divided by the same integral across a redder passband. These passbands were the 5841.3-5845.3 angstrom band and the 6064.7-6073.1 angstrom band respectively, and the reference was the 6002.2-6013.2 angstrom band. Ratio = 0.77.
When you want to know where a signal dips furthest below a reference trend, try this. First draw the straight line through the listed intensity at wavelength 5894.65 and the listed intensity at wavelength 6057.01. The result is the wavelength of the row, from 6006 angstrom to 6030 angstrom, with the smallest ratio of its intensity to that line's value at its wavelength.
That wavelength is 6015.31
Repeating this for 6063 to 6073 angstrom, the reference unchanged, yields 6063.99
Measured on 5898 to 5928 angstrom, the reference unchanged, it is 5898.73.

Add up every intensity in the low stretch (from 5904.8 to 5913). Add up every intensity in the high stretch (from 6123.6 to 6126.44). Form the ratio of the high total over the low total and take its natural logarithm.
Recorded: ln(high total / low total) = -1.1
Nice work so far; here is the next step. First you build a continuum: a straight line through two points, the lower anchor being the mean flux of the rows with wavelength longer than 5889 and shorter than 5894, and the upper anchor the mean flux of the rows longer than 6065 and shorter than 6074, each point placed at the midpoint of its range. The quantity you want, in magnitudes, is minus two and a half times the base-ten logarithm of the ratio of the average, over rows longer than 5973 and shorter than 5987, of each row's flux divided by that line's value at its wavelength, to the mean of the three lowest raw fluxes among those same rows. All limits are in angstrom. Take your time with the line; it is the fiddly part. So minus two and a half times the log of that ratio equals 0.43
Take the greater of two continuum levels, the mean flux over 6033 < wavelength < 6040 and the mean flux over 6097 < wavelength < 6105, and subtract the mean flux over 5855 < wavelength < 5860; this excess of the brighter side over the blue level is 0.08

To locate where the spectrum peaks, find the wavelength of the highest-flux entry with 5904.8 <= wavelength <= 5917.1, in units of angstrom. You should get 5916.41 angstrom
